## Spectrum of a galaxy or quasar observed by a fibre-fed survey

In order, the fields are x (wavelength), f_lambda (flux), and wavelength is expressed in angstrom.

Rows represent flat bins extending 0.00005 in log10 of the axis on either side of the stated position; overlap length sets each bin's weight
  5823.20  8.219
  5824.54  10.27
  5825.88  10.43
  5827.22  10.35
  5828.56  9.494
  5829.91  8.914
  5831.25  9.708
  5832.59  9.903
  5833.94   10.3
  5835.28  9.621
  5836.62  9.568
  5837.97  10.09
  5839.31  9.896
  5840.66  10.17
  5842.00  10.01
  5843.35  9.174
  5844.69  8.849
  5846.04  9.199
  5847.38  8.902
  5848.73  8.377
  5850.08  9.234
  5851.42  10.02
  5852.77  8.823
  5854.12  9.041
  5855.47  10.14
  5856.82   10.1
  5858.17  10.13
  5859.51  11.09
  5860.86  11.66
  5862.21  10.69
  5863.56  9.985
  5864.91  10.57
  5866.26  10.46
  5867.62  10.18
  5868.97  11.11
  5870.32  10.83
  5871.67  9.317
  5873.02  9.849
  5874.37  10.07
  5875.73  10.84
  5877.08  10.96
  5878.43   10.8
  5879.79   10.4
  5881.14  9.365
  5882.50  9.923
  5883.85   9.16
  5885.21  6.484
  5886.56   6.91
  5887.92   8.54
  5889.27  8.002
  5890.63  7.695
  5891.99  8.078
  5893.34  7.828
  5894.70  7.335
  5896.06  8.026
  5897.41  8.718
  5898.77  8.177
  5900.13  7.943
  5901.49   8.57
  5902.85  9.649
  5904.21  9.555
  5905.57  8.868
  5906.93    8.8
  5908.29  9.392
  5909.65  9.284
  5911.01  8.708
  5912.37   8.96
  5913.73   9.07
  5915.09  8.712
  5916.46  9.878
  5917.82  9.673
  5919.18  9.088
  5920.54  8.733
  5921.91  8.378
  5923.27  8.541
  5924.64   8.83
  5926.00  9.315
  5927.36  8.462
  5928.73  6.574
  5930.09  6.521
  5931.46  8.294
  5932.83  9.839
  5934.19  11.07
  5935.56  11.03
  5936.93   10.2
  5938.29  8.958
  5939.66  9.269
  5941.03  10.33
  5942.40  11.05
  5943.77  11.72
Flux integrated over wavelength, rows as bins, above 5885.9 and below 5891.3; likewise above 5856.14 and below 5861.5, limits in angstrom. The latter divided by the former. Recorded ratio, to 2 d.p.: 1.37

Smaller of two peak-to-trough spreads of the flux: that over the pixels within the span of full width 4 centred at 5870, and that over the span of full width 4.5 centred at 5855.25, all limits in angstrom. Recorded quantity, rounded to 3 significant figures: 1.10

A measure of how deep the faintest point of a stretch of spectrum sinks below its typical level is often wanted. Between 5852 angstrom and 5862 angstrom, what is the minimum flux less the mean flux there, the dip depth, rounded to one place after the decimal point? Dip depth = -1.3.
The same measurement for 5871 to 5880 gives -1.0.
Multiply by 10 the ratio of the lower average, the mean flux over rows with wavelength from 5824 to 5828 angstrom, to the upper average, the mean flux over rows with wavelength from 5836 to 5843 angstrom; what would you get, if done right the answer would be 10.4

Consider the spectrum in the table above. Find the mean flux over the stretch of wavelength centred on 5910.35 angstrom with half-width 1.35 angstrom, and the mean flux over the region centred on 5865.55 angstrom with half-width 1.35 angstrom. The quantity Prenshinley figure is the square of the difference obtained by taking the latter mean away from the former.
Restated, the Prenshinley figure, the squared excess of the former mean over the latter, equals 2.3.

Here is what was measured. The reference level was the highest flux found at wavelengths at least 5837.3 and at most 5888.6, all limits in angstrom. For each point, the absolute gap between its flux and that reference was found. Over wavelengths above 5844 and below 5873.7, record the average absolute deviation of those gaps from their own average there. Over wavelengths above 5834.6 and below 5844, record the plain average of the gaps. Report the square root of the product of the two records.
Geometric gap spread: 1.2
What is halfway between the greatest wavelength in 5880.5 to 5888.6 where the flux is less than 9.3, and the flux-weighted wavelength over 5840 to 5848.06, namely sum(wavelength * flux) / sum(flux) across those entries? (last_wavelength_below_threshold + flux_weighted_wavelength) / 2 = 5865.9 angstrom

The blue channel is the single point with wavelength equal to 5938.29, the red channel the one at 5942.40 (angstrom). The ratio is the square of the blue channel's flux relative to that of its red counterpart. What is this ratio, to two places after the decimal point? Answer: 0.66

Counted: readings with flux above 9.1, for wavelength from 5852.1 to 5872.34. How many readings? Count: 13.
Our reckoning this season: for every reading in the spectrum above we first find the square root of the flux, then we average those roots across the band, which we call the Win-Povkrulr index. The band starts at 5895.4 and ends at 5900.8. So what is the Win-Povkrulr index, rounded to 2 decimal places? 2.87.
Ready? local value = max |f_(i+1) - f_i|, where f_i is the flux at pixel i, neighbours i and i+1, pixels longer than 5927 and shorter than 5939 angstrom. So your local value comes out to 1.9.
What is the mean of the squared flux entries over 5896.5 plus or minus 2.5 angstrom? 65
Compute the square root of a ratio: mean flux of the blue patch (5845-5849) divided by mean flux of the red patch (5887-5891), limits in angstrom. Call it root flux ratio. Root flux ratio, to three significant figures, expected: 1.05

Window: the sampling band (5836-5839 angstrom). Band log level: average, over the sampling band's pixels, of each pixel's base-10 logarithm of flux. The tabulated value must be 0.99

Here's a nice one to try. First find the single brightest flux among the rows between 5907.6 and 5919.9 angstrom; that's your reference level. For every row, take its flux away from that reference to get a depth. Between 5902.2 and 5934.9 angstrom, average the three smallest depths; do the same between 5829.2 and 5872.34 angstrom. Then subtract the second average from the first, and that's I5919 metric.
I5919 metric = 1.0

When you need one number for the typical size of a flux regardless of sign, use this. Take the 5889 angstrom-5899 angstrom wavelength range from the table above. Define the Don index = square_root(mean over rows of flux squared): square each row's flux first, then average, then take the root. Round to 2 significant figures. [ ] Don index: 8.0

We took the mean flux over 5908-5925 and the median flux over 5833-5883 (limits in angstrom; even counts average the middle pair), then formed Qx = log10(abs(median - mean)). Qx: 0.02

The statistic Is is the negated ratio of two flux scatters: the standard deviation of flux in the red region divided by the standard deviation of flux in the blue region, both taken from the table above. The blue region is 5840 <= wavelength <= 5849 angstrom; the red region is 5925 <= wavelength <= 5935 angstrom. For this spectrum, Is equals -2.60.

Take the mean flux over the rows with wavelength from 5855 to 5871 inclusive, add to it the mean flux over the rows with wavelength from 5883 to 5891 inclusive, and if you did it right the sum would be 18.4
